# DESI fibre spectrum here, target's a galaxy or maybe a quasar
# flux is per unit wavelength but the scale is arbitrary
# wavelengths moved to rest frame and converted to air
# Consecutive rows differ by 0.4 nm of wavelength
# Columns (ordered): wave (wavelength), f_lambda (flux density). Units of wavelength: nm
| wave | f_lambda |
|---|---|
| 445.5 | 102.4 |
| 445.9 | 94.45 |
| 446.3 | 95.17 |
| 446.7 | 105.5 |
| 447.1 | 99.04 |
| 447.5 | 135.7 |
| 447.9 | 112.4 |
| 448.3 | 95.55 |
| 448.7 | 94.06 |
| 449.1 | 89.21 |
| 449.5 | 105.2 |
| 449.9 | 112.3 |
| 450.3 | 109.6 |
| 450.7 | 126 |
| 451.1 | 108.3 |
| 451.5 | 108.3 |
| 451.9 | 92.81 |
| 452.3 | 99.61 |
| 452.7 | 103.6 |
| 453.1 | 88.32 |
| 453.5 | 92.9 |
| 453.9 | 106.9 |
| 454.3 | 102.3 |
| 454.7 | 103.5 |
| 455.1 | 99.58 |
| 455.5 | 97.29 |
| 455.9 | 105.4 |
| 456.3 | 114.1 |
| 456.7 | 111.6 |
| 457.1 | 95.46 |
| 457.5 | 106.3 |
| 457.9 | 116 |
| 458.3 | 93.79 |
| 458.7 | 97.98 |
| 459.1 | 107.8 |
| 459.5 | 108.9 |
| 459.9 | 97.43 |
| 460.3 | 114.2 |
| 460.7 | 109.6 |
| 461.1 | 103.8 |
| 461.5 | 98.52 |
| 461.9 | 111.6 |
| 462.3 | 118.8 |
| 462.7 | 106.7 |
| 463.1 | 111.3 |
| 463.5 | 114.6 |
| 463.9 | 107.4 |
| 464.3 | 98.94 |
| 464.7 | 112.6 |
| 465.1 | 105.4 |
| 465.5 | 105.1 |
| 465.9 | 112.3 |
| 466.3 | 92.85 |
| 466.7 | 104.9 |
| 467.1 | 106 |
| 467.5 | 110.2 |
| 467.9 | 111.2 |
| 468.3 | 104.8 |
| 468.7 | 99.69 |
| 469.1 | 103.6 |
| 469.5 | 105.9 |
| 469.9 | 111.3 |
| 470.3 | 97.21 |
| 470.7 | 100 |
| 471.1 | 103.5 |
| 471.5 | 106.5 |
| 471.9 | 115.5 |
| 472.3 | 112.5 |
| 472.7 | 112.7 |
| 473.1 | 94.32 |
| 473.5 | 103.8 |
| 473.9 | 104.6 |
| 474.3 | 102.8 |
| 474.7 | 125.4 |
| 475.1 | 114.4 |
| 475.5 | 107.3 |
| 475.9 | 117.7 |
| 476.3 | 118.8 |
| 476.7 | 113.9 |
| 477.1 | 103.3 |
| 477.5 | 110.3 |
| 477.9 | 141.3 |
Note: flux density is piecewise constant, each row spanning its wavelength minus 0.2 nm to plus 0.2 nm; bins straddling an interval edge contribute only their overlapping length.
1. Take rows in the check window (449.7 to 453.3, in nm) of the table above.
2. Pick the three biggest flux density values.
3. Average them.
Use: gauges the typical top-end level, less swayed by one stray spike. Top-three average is 116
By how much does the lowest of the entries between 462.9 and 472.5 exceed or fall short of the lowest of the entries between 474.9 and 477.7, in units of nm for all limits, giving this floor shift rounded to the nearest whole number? -10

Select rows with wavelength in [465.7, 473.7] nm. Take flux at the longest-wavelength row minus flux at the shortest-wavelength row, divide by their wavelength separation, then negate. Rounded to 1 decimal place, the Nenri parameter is 1.1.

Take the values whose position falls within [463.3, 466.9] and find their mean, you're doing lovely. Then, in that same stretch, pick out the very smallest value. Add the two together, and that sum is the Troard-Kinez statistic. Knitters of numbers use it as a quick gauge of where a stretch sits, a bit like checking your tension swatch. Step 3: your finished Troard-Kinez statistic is 198.9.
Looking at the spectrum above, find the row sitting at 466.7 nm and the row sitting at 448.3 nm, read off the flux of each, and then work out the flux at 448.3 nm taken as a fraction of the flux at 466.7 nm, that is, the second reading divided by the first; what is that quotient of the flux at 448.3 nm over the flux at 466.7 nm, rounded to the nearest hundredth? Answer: 0.91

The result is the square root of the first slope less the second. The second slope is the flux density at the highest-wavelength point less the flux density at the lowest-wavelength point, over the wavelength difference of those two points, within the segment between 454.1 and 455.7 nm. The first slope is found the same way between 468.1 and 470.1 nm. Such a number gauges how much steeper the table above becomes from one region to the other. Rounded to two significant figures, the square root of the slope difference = 2.9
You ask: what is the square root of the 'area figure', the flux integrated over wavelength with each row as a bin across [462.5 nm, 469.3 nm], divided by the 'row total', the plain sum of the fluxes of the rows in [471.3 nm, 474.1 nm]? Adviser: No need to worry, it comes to 1.0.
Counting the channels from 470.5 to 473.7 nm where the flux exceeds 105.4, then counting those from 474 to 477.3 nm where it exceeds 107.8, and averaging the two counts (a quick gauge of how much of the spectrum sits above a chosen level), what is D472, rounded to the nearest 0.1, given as 4.5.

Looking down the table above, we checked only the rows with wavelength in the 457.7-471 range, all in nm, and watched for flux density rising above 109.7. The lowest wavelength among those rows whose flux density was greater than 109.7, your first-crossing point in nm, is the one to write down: 457.9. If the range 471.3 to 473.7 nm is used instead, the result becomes 471.9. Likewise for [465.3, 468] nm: 465.9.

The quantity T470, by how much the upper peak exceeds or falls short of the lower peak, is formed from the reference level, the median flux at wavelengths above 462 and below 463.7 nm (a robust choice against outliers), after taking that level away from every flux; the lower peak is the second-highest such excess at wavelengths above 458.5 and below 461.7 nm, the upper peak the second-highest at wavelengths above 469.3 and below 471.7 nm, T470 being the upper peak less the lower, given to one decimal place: -3.1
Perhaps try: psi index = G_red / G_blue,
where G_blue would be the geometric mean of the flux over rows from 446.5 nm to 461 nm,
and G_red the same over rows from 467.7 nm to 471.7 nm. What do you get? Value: 1.00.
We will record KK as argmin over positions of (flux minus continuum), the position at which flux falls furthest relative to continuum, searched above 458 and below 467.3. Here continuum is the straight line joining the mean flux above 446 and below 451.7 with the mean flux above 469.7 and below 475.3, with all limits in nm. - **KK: 466.3 nm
